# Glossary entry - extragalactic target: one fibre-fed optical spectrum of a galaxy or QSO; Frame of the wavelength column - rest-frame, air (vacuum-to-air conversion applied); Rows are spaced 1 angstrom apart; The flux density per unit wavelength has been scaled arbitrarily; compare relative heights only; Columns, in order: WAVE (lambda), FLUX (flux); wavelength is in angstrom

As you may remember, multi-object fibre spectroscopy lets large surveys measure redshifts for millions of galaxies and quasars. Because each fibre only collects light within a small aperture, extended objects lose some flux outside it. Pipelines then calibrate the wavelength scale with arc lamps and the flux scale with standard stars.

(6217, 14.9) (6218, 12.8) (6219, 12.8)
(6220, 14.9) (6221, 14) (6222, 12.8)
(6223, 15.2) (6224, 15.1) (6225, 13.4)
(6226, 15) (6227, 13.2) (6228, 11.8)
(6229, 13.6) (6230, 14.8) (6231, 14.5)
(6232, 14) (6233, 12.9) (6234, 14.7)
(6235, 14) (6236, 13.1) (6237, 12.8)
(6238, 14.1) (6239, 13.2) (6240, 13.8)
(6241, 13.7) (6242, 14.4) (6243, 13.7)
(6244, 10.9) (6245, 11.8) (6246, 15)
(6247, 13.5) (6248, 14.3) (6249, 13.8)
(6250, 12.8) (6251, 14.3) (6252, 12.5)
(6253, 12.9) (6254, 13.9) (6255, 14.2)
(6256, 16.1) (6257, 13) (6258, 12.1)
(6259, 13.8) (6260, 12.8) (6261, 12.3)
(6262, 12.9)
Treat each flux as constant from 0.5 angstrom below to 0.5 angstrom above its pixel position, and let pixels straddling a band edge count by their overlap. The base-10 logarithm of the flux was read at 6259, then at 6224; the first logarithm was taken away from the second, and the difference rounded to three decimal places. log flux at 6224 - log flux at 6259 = 0.039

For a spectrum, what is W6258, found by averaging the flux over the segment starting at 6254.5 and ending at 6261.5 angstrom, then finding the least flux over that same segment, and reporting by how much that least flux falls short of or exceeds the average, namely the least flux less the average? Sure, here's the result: -1.4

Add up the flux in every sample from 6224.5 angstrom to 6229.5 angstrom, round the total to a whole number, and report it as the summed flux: 67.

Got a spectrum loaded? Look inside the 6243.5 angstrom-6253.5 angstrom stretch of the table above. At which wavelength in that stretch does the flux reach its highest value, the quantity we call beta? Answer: 6246 angstrom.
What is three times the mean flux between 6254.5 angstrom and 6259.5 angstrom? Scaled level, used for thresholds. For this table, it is 41.5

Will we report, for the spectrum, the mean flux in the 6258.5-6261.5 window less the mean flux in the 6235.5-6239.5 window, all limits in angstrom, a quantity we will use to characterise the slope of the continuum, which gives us -0.33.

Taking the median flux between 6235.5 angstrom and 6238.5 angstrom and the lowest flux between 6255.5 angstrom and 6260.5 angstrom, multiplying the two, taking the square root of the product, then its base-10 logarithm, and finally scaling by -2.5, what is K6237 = -2.75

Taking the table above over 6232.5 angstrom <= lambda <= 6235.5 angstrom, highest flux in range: 14.7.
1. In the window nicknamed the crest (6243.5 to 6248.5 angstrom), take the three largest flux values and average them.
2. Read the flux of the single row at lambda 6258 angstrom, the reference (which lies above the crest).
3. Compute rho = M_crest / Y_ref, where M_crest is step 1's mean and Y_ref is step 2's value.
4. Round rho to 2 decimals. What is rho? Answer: 1.18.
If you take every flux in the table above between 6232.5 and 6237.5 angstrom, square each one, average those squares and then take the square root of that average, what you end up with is 13.52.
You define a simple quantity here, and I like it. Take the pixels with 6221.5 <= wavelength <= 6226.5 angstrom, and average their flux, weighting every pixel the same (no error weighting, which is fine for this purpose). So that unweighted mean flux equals 14.3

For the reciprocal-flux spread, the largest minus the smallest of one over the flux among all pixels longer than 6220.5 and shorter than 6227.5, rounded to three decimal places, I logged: 0.012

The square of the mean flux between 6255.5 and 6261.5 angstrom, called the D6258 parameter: 178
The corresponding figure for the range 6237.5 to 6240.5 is 188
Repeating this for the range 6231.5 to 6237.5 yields 185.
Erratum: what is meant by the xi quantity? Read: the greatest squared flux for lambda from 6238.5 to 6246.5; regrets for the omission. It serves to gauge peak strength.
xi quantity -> 225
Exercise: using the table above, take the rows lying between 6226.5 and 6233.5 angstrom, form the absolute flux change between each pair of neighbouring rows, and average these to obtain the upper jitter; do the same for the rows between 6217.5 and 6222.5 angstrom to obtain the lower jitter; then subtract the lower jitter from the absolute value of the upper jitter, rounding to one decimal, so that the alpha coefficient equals 0.0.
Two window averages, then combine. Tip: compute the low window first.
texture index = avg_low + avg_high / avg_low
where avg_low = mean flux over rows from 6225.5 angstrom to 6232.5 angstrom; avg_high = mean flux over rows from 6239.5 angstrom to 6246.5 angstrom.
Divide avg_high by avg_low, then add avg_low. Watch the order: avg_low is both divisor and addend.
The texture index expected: 14.8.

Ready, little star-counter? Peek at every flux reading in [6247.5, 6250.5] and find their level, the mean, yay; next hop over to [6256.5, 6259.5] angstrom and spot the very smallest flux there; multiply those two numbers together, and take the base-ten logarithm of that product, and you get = 2.22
